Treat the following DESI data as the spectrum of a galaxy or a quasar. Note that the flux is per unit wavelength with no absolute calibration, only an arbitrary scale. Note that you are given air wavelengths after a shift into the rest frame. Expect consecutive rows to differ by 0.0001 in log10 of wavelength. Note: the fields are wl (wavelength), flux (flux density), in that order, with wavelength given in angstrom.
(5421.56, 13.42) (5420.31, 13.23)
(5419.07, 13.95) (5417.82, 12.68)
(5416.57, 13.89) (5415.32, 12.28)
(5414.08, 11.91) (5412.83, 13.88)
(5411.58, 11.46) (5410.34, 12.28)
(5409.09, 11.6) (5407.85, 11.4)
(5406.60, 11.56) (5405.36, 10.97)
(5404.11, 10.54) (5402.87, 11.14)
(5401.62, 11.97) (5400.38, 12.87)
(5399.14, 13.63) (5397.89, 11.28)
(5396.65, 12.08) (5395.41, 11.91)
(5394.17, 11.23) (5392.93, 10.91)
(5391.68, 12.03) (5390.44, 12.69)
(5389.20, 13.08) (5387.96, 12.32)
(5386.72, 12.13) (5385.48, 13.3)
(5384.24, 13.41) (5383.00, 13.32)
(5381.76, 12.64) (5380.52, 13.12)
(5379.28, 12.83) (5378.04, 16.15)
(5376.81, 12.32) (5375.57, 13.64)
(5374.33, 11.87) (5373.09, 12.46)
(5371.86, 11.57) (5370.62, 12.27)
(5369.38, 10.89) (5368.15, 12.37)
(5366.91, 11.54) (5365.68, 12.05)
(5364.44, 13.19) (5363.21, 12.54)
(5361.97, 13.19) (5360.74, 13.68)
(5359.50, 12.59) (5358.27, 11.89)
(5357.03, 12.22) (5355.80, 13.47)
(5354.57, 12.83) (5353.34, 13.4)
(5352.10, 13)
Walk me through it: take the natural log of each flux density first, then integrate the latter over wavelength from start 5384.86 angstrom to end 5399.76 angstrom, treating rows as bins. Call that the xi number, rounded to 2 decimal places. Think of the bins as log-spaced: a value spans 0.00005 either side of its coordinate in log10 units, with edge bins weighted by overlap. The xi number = 37.26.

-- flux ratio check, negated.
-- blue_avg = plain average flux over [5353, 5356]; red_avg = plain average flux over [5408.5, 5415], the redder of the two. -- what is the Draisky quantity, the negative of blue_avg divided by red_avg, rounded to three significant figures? -1.08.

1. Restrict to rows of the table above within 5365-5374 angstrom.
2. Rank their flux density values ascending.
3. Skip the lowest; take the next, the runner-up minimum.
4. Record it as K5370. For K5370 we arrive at 11.54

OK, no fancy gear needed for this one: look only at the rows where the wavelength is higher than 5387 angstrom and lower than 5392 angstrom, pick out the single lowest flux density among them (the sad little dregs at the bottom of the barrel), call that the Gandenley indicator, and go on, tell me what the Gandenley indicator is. 12.03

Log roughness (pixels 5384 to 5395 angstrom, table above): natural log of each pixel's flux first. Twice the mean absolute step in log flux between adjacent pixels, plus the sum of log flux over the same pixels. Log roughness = 22.7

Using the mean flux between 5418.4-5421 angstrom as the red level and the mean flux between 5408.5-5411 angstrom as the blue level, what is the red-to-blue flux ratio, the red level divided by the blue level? 1.14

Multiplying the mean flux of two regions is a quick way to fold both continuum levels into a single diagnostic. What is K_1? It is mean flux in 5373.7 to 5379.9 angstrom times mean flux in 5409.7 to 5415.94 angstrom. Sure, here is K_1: 165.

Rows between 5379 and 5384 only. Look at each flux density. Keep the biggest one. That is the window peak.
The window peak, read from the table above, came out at 13.32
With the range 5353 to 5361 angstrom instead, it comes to 13.68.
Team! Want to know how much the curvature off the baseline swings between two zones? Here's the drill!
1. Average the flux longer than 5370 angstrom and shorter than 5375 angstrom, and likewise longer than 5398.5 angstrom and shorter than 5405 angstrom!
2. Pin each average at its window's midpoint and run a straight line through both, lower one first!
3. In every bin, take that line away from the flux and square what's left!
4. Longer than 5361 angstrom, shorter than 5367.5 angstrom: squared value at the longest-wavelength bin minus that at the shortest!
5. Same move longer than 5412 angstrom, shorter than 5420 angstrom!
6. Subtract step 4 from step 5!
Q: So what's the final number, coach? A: 1.3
